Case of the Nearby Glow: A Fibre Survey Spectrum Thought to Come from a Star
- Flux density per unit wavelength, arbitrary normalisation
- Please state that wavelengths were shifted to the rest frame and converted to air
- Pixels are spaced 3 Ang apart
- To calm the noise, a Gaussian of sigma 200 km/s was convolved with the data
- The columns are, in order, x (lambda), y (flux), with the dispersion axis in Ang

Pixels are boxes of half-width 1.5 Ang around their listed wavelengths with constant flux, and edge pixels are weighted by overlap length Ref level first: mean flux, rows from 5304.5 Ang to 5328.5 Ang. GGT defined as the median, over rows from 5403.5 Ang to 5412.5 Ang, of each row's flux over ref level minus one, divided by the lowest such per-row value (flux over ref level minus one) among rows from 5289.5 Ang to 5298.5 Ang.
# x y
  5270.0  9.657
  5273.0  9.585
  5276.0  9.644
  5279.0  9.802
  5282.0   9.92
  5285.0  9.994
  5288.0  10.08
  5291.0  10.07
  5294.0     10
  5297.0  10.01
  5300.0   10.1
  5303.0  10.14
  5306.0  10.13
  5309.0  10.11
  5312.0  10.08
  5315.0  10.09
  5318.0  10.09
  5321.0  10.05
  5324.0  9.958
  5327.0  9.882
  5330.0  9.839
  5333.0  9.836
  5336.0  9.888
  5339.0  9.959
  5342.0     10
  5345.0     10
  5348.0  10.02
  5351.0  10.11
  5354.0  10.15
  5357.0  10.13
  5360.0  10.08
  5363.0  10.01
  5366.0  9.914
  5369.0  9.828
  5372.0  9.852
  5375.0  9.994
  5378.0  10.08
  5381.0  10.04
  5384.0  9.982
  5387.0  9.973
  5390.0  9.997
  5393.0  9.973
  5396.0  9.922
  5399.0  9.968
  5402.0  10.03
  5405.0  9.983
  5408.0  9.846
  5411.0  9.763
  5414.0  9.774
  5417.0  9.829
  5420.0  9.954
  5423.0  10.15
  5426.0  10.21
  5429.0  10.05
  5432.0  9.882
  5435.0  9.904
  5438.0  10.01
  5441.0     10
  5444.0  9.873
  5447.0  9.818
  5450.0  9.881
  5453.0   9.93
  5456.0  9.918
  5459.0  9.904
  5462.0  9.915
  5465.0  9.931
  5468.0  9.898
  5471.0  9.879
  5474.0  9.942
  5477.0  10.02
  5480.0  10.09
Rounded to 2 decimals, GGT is 4.16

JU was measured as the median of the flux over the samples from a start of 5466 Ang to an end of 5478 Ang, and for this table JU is 9.9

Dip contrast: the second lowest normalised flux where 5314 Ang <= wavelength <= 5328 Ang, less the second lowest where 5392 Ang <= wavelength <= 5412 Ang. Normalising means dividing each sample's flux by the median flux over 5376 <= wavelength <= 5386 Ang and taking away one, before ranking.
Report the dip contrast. 0.011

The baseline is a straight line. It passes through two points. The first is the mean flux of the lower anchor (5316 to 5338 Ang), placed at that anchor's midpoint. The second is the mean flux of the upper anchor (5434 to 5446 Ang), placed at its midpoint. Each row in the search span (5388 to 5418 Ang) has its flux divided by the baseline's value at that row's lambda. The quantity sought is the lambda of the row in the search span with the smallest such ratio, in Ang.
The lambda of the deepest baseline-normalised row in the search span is 5411.0 Ang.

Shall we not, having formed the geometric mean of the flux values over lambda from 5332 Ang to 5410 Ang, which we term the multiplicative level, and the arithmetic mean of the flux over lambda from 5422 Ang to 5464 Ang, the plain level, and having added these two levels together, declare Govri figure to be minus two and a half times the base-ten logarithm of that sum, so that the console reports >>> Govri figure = -3.25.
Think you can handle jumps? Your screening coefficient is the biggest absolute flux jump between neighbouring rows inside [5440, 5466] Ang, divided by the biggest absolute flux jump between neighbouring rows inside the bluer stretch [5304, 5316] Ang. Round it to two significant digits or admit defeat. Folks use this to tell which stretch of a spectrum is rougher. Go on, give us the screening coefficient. 4.2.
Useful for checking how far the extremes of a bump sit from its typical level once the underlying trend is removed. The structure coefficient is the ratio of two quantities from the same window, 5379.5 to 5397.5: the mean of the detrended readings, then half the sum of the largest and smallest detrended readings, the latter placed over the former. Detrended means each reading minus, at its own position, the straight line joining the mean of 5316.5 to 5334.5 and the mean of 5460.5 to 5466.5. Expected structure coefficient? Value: 1.00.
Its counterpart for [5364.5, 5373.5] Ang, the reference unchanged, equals 0.91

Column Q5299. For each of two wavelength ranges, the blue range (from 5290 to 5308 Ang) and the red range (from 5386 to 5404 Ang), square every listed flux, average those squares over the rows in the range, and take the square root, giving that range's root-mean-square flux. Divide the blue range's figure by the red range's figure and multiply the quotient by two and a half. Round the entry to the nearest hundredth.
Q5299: 2.52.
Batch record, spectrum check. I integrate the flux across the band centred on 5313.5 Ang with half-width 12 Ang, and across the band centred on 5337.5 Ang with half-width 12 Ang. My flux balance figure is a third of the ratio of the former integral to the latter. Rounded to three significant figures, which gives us 0.338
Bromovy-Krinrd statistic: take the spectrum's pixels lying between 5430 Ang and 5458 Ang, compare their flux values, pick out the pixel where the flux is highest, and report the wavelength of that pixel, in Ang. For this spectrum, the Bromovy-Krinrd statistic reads 5438.0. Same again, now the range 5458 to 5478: 5477.0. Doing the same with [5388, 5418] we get 5402.0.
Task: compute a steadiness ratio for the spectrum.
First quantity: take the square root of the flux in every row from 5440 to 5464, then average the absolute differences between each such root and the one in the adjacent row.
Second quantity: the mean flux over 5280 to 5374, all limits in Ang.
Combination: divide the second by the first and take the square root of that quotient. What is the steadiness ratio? 36.5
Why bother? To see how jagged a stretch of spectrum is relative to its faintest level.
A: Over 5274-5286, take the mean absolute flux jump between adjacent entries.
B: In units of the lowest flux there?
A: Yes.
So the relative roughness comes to 0.0121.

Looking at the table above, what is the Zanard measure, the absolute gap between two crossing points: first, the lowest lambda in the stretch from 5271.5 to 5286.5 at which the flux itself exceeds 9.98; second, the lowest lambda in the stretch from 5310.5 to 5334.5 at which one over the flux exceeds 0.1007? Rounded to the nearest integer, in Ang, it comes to 42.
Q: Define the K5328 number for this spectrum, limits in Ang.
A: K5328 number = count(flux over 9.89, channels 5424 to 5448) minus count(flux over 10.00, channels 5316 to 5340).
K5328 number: 3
